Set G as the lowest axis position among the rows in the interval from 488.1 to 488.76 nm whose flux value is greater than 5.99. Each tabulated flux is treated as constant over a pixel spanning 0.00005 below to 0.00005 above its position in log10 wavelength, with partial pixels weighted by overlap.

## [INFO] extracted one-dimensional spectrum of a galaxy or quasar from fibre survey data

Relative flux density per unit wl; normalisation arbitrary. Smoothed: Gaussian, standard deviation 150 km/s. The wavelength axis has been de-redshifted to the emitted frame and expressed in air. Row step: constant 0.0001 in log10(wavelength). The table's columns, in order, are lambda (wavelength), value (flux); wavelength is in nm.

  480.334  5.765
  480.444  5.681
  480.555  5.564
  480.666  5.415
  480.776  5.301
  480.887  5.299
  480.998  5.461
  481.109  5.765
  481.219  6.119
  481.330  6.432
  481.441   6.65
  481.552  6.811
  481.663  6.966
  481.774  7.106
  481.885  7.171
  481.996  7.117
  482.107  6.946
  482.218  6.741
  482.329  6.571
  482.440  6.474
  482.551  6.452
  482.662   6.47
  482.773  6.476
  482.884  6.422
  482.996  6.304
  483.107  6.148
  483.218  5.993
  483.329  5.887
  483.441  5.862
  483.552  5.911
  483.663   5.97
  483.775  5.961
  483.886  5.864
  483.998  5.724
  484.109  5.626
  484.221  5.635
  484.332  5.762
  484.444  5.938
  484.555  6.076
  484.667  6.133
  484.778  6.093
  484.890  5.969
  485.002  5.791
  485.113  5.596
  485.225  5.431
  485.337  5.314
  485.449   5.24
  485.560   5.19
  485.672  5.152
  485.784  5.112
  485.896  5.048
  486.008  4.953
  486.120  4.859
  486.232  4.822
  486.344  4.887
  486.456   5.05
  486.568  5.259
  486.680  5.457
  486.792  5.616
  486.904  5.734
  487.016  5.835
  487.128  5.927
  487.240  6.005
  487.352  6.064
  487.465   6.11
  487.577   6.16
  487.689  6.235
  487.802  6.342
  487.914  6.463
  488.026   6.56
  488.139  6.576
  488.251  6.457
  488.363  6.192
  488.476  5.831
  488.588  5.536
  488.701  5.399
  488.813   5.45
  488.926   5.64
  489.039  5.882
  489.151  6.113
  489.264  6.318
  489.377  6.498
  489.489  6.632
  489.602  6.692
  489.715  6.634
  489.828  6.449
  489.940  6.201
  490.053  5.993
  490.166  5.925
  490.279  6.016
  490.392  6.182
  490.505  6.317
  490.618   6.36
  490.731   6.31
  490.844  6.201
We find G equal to 488.139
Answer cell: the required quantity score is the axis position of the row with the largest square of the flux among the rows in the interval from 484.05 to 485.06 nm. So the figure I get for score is 484.667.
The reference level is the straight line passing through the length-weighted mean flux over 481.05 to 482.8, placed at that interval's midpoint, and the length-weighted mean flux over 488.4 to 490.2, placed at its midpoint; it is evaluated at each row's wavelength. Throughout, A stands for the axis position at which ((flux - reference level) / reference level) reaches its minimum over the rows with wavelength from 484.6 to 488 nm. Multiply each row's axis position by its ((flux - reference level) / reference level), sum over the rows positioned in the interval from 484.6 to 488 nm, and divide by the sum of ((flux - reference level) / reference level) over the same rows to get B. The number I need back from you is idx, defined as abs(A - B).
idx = 0.30 nm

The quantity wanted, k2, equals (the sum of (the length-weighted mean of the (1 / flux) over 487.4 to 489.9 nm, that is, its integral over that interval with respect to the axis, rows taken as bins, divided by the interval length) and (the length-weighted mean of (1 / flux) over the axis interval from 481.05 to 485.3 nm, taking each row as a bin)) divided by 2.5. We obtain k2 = 0.1296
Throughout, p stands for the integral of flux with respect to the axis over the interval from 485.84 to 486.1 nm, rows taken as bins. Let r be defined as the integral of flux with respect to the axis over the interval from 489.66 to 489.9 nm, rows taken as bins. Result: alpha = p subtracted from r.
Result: 0.27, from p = 1.29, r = 1.57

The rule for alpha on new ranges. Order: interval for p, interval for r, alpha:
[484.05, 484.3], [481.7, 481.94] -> 0.30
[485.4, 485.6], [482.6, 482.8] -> 0.25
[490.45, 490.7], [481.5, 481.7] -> -0.21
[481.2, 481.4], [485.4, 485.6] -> -0.22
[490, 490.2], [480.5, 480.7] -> -0.09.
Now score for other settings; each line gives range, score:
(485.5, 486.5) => 485.560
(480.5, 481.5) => 481.441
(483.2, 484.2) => 483.218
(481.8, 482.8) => 481.885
